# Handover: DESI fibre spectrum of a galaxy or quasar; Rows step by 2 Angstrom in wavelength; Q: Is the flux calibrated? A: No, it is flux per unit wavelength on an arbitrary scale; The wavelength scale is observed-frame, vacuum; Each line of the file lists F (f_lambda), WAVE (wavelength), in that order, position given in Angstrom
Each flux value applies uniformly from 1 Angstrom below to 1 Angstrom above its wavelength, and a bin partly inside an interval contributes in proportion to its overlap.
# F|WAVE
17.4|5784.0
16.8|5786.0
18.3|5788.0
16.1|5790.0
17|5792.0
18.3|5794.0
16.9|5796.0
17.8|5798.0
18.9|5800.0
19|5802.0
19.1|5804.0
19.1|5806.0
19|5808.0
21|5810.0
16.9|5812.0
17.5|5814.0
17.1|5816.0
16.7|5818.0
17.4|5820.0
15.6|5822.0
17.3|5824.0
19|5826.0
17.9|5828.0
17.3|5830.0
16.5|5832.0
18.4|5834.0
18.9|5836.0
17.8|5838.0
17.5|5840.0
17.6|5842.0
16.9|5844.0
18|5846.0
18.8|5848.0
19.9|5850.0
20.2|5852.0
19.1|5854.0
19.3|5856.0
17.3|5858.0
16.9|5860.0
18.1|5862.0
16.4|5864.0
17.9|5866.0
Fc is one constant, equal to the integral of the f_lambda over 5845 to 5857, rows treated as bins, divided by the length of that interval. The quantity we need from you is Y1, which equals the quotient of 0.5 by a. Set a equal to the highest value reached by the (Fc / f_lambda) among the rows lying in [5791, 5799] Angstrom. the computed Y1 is 0.440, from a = 1.14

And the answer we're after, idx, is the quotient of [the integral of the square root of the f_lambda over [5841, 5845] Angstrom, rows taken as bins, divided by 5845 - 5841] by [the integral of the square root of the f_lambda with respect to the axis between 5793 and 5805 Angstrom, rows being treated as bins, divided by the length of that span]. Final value 0.97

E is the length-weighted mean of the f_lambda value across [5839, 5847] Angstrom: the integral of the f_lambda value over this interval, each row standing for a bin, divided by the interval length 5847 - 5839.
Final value 17.50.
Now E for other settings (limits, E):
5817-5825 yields 16.75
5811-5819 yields 17.05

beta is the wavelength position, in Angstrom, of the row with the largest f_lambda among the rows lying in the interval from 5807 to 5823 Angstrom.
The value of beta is 5810.0 Angstrom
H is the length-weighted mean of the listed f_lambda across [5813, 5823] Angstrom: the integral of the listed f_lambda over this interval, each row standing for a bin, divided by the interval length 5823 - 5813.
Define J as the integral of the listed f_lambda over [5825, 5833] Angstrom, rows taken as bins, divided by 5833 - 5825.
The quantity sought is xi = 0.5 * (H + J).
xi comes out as 17.3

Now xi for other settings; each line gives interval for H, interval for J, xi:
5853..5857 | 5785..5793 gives 18.1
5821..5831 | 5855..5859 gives 17.9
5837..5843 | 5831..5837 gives 17.8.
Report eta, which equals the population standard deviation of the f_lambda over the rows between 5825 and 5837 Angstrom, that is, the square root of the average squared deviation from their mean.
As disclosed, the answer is 0.9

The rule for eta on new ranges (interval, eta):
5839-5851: 1.0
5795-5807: 0.8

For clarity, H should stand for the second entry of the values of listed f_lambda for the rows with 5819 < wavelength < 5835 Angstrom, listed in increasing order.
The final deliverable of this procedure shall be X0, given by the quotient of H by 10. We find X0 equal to 1.65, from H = 16.5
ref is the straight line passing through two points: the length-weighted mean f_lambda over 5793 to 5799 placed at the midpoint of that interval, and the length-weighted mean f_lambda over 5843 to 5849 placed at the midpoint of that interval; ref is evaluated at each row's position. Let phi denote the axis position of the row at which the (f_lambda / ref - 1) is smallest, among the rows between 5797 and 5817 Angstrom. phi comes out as 5812.0 Angstrom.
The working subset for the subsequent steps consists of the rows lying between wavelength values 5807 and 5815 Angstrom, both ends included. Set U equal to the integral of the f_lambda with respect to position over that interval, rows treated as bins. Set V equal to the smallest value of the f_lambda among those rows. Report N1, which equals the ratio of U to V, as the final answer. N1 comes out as 8.8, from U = 149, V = 16.9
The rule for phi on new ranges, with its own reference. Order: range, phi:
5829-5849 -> 5832.0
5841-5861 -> 5860.0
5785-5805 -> 5790.0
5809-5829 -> 5822.0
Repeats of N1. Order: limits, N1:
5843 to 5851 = 8.7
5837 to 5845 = 8.3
